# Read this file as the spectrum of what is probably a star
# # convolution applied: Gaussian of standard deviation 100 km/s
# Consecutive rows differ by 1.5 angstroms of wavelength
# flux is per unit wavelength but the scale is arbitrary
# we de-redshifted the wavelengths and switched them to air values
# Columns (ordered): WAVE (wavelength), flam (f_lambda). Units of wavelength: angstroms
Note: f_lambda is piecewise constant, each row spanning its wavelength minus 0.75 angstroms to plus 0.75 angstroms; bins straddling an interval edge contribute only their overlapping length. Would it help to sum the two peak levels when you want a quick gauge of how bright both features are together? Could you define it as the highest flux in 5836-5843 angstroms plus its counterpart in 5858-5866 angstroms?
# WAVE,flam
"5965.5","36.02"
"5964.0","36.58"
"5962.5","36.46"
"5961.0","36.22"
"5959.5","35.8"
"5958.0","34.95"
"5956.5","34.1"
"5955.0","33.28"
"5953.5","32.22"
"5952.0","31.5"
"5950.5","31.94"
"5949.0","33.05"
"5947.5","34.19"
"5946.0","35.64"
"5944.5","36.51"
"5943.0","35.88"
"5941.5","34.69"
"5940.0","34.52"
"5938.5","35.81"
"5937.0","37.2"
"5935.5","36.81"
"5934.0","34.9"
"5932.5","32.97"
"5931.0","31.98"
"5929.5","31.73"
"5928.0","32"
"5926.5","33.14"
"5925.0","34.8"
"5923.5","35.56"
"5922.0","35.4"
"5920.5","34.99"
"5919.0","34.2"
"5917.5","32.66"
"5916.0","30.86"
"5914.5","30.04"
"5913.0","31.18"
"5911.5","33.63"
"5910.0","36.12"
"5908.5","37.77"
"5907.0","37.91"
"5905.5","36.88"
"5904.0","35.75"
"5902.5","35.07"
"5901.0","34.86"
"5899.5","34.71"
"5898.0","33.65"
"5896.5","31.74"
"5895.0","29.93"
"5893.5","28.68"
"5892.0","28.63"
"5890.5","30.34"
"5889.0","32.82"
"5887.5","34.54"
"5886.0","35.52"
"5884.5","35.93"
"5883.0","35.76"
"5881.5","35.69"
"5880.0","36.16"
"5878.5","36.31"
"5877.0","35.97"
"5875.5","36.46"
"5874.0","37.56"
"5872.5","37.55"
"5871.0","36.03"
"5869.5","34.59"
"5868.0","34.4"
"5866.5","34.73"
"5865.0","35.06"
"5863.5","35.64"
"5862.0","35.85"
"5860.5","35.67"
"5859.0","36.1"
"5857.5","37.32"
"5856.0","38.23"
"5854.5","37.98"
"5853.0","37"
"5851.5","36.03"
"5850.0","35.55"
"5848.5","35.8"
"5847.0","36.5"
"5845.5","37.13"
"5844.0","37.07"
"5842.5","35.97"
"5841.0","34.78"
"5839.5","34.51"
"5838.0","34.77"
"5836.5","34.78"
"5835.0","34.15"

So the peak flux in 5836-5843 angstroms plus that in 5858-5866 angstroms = 72.1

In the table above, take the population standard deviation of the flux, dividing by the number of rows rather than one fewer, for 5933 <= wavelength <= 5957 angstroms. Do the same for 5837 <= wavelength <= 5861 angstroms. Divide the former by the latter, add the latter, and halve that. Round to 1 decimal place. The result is 1.3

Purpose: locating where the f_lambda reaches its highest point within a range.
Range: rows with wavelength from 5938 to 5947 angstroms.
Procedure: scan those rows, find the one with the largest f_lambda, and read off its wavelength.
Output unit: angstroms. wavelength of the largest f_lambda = 5944.5 angstroms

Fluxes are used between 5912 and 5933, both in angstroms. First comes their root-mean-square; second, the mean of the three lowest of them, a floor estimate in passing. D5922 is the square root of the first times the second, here 31.8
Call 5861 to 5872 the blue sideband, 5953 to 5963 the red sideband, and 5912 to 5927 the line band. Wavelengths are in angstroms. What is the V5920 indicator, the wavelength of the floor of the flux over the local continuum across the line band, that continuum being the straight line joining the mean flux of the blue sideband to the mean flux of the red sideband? 5914.5 angstroms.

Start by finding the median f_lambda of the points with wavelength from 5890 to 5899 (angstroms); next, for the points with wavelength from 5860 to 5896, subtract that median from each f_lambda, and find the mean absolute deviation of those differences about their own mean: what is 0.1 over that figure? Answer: 0.053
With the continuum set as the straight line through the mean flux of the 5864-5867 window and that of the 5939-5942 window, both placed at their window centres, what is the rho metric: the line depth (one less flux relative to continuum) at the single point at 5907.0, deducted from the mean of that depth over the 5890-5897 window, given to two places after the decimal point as 0.23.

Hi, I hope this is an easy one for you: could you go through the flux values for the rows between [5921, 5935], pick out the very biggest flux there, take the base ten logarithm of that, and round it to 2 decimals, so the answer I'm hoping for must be 1.55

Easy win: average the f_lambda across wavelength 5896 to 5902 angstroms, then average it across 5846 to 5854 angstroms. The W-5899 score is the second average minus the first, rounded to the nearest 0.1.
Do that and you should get 2.4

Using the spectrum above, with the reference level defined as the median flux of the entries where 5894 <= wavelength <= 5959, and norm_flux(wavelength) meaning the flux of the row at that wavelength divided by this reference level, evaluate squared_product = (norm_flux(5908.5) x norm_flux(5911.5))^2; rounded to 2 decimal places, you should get 1.14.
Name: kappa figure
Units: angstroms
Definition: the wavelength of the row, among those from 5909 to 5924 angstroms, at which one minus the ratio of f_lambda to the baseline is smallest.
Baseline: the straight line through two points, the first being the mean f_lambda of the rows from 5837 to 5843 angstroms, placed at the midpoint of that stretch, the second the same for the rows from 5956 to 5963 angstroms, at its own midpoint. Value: 5910.0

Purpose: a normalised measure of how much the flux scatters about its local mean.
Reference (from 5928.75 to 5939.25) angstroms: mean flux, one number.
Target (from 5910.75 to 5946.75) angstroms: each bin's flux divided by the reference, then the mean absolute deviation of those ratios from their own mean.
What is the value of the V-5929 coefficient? 0.049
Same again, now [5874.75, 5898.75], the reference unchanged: 0.071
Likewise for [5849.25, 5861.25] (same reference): 0.026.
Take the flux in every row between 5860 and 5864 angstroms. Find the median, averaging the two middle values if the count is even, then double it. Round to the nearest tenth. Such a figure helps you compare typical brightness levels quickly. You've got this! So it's 71.3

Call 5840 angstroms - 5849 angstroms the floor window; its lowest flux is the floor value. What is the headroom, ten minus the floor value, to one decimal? -24.8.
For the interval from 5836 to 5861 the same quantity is -24.5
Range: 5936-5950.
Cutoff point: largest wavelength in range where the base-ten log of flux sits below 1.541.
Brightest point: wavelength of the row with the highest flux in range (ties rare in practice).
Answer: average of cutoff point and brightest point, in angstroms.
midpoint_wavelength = 5943.0 angstroms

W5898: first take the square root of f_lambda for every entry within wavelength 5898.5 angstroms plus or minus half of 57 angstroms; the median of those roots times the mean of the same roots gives 34.7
